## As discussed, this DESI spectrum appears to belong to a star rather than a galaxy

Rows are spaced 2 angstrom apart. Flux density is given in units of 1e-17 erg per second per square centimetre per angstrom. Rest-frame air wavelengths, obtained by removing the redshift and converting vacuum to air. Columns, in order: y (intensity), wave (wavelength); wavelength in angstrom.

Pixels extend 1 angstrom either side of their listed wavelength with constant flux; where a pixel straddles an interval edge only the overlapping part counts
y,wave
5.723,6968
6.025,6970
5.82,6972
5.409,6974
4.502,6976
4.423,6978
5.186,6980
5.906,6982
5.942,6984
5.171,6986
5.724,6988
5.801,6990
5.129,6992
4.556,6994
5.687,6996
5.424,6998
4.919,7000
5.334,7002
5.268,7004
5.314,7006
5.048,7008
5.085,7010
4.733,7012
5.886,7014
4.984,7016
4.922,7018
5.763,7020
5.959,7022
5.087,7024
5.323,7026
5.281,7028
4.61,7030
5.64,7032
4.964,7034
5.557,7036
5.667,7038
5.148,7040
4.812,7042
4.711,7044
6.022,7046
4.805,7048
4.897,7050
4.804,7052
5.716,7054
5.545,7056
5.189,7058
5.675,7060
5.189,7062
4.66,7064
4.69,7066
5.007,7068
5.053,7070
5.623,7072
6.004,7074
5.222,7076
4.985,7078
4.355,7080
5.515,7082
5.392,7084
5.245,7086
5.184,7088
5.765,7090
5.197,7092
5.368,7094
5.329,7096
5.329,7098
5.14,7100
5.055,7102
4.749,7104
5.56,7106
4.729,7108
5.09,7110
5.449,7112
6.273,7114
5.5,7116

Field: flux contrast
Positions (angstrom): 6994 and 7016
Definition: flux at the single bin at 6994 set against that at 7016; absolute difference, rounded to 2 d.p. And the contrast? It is 0.43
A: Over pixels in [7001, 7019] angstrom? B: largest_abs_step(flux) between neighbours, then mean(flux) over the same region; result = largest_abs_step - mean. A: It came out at -4.02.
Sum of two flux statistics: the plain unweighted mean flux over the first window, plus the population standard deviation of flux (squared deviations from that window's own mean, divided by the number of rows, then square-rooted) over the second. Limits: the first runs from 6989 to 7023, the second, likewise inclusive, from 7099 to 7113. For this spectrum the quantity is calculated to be 5.58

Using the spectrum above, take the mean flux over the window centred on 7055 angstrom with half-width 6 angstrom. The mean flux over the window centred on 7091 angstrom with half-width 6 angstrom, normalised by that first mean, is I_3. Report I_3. 1.01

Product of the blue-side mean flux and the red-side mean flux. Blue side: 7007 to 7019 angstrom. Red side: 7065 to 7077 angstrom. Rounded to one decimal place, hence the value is 26.9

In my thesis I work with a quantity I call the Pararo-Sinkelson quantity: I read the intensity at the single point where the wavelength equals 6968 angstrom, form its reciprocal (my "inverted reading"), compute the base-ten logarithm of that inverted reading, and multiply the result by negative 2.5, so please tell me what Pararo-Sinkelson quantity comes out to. 1.89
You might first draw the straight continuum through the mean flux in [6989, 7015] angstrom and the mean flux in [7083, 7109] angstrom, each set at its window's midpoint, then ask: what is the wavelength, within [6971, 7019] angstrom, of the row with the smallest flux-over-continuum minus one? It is 6978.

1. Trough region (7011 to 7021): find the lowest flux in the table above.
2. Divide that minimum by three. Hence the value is 1.58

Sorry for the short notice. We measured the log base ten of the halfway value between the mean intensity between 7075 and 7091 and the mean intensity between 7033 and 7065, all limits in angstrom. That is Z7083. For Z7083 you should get 0.717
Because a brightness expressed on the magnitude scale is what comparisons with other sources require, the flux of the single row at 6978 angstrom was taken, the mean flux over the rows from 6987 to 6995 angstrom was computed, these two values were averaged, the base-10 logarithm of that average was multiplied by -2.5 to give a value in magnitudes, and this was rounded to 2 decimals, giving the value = -1.72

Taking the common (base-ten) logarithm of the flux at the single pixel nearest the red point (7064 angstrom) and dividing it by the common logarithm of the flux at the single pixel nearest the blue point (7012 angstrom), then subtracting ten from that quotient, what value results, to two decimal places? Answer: -9.01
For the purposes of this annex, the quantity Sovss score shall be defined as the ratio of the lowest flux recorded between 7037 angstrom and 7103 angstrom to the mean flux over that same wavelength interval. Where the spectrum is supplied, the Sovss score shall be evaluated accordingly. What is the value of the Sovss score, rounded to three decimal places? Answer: 0.834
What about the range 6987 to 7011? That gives 0.864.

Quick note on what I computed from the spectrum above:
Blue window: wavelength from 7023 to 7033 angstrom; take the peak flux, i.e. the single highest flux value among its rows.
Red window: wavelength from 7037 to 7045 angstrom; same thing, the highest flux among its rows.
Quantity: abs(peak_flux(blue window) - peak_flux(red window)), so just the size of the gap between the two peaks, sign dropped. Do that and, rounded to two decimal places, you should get 0.03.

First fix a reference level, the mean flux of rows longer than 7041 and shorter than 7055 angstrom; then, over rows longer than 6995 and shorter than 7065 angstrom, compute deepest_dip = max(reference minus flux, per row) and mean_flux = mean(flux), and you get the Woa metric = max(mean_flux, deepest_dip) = 5.247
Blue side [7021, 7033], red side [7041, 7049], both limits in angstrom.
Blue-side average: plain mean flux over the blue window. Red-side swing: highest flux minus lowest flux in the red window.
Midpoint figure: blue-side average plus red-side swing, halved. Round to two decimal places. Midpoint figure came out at 3.31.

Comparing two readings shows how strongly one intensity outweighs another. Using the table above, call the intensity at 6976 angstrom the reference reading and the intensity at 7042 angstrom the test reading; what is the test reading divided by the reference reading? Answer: 1.07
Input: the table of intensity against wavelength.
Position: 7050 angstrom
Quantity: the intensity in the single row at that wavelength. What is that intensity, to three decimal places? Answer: 4.897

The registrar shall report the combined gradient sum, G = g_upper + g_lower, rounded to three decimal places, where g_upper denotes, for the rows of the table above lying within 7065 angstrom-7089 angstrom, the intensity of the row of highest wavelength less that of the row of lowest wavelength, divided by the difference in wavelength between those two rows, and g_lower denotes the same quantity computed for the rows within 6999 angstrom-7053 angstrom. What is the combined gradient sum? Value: 0.020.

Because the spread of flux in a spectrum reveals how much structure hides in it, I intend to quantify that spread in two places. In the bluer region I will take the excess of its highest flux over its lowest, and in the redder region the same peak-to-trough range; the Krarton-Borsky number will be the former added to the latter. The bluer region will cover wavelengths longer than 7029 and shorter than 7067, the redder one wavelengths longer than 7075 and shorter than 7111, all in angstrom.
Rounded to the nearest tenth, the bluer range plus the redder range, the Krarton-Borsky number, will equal 2.8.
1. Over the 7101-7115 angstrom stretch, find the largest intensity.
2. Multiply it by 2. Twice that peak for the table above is 12.5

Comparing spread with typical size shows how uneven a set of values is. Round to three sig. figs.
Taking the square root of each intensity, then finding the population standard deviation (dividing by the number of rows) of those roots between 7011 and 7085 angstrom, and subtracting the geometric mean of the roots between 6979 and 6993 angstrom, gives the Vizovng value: -2.26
